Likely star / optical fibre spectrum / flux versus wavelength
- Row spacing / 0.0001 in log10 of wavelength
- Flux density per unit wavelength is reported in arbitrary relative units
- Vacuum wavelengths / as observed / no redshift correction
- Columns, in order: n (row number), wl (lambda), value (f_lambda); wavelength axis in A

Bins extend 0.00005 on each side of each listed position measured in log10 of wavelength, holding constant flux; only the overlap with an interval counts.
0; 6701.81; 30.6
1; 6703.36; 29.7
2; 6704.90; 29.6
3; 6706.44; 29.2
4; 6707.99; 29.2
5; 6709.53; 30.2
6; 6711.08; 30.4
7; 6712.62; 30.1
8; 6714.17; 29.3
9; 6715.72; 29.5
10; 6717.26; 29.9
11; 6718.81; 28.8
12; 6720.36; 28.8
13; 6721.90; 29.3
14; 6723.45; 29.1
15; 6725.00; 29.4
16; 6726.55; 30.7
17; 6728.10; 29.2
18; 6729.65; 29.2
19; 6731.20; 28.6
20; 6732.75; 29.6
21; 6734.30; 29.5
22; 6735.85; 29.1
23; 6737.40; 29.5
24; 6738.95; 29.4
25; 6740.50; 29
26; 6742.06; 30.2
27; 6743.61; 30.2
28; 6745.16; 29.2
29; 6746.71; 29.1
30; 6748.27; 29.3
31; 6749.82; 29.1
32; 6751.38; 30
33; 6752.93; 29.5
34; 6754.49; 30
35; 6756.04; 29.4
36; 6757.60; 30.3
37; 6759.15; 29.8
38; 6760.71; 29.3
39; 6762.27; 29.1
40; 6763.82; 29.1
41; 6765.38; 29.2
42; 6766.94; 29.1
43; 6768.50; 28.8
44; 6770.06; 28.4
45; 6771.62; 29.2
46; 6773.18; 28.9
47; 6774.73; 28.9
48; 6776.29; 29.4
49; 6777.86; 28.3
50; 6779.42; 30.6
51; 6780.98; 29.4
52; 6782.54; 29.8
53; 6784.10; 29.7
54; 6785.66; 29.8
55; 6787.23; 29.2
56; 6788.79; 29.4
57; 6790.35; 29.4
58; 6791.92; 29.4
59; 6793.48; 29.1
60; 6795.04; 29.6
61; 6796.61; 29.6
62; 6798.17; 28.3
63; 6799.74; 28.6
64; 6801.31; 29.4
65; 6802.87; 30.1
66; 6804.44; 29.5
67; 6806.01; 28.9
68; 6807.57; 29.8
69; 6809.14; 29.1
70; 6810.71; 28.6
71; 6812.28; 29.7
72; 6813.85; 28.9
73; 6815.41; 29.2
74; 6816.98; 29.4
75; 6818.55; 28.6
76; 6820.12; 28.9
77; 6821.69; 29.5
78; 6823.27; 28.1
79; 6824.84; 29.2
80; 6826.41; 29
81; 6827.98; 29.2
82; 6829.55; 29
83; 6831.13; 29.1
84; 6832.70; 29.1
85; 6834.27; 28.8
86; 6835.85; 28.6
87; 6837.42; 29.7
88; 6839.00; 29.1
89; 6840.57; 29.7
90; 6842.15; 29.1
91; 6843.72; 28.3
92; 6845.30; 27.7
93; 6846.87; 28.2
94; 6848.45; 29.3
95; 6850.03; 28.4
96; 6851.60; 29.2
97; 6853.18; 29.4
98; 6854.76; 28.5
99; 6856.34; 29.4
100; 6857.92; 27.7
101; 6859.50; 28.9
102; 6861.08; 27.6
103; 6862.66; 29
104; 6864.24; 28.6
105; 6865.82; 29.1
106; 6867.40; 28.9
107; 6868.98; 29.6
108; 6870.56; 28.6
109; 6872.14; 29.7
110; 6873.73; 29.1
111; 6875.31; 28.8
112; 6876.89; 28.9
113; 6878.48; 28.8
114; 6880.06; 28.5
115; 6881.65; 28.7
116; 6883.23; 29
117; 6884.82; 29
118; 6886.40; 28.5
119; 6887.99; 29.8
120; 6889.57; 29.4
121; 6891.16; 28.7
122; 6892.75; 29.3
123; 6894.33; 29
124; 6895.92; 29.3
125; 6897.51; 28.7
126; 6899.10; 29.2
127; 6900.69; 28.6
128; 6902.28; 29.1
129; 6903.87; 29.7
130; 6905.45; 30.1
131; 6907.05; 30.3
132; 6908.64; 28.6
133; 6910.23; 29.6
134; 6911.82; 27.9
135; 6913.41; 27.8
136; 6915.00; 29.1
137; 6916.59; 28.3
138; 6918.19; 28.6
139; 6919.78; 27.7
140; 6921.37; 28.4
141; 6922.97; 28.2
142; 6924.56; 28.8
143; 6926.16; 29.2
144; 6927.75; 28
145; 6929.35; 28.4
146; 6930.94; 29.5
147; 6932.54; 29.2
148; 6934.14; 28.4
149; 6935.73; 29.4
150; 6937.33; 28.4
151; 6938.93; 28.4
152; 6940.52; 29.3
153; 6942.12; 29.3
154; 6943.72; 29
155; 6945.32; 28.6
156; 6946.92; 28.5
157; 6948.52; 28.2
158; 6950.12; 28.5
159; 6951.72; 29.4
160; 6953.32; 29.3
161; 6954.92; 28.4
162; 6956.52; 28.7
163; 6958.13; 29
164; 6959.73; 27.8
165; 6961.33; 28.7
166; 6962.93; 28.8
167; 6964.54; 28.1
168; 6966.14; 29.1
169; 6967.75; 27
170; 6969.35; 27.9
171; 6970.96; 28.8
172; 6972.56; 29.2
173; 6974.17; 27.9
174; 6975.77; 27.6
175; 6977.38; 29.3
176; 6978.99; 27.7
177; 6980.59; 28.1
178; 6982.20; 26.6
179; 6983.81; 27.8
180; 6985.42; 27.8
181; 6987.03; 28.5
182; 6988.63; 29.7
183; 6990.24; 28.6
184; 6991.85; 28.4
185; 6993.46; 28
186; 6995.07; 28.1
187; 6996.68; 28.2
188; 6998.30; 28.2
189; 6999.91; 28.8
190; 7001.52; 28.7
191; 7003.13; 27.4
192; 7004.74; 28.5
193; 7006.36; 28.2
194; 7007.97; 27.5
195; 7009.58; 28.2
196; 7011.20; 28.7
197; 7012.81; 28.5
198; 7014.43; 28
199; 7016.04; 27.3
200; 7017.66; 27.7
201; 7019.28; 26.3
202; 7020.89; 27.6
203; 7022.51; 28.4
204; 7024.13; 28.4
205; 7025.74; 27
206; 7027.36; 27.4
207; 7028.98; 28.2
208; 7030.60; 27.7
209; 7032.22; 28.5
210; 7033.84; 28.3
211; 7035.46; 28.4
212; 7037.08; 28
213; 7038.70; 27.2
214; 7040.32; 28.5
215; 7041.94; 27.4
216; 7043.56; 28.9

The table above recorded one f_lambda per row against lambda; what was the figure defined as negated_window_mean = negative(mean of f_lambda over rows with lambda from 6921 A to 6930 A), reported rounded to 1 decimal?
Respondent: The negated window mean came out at -28.5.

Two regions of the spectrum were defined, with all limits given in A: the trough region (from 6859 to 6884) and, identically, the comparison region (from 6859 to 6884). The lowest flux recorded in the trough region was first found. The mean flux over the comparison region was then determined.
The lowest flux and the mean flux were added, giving 56.5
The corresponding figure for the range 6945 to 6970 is 55.5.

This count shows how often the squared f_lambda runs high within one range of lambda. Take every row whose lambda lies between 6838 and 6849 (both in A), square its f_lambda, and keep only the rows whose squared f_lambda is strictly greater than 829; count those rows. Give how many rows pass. 4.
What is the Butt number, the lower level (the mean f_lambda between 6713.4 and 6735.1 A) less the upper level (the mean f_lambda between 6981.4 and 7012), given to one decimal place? 1.1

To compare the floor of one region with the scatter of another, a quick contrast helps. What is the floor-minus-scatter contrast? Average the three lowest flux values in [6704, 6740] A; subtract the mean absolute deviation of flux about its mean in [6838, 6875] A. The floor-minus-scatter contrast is 28.2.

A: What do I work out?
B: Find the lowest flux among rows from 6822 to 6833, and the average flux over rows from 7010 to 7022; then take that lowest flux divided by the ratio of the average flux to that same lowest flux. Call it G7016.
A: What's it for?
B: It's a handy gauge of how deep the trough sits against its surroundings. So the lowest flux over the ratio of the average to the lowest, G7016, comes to 28.5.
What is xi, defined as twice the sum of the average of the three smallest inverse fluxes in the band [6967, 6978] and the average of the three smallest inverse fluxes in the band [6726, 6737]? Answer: 0.136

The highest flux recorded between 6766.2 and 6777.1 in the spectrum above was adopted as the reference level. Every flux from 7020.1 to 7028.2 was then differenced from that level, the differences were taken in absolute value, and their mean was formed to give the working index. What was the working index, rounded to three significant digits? 1.64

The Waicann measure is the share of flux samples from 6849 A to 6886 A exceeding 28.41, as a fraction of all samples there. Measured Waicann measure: 0.9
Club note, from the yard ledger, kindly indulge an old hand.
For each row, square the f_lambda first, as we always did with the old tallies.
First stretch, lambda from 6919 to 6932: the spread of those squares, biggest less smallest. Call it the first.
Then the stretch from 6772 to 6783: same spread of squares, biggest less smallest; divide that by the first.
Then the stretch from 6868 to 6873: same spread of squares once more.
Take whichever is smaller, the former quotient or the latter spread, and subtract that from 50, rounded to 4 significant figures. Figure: 48.68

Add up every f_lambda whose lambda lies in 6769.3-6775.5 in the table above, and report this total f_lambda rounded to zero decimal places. 115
